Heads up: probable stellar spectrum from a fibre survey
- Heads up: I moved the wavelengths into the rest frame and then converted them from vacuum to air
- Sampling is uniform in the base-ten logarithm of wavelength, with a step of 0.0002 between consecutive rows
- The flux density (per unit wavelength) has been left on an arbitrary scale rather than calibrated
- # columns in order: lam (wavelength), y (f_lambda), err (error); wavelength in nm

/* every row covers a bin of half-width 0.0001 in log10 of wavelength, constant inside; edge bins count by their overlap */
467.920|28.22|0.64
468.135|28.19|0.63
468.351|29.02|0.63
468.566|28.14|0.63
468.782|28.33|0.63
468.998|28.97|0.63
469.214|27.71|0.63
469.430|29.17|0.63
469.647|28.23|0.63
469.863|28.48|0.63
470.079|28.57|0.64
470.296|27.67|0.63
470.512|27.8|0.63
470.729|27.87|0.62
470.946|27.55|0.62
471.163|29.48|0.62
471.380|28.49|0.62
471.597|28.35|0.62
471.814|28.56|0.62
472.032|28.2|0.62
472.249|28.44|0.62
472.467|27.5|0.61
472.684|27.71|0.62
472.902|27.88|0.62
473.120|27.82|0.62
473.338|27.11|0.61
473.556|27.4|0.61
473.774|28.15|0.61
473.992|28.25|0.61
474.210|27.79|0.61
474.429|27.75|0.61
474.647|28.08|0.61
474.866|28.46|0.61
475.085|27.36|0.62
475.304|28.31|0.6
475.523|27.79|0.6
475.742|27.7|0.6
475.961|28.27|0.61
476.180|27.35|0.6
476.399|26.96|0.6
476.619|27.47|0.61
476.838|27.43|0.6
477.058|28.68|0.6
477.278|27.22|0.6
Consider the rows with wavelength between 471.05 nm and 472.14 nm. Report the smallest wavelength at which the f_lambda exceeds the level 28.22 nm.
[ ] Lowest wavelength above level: 471.163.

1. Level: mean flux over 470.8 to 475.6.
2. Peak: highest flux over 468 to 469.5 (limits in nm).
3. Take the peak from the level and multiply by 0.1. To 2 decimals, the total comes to -0.12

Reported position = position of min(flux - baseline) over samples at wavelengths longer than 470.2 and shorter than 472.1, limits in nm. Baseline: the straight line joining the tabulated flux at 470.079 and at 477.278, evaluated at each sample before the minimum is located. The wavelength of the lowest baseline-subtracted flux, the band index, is 470.296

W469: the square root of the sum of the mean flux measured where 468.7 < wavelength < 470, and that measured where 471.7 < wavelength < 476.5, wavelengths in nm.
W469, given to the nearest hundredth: 7.51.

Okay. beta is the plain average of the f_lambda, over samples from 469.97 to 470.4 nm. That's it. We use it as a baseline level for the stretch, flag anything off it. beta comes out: 28.12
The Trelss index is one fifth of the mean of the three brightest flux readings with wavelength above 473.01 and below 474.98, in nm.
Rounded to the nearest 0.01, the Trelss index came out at 5.66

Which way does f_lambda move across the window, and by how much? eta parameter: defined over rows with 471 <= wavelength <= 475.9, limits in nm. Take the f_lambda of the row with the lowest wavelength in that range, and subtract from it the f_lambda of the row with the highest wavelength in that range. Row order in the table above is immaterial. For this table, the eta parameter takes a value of 1.8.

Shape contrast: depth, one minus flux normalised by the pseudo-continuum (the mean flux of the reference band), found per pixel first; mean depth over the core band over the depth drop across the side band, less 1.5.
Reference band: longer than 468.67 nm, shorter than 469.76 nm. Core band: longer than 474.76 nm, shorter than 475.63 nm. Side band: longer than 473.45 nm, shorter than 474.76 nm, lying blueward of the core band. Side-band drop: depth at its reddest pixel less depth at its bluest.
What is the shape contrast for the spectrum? -2.2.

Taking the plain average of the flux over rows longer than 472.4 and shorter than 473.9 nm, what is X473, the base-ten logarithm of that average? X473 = 1.442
